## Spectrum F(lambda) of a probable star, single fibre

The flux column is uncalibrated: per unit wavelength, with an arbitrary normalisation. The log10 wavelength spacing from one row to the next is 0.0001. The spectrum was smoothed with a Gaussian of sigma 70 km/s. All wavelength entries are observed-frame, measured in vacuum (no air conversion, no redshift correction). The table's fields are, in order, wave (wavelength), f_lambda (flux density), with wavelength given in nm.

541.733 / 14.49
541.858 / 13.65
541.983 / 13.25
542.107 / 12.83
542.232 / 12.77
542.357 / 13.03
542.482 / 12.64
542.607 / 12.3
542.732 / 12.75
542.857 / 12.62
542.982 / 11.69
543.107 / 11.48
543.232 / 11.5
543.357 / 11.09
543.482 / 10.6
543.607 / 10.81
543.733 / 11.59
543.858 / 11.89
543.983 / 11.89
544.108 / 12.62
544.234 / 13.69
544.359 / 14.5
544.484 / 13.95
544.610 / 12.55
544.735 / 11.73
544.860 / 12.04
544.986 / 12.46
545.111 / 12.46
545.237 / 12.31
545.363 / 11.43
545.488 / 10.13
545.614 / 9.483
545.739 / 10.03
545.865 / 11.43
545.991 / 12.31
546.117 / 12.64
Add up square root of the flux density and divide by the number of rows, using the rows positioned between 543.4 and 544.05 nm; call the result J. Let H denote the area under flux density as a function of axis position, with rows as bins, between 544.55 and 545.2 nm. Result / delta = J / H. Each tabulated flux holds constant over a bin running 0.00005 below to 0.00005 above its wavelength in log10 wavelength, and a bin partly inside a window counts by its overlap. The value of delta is 0.42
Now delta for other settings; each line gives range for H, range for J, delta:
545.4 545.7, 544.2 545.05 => 1.20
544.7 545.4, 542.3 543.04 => 0.42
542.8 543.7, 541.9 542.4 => 0.35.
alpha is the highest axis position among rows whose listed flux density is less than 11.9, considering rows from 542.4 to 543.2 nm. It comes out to 543.107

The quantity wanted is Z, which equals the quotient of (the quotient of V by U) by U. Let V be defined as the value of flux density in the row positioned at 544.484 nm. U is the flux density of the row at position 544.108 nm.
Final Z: 0.088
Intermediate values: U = 12.62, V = 13.95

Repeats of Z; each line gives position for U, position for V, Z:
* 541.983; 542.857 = 0.072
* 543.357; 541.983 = 0.108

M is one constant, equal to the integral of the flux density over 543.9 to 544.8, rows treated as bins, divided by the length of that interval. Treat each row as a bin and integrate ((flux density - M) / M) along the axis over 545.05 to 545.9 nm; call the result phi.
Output -0.13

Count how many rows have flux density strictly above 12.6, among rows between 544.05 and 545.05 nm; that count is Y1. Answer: 4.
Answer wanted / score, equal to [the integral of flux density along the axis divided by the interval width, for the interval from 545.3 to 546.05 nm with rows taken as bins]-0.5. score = 10.3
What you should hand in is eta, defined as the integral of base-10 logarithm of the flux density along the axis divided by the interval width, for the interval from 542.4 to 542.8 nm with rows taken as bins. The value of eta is 1.099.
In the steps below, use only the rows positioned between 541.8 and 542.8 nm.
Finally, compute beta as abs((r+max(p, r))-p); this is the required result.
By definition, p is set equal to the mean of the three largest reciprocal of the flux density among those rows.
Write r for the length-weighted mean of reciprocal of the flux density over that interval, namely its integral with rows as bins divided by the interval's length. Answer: 0.078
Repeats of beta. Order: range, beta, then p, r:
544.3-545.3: 0.079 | 0.0832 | 0.079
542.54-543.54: 0.085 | 0.0905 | 0.085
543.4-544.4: 0.083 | 0.0910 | 0.083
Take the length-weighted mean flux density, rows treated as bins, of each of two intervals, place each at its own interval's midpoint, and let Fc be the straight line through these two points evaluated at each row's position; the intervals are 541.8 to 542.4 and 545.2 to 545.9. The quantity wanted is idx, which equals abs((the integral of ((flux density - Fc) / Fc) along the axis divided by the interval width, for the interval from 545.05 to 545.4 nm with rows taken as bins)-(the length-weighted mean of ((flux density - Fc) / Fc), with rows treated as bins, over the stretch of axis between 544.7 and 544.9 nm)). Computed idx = 0.05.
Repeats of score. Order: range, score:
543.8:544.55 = 12.6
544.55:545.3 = 11.8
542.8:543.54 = 11.0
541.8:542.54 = 12.5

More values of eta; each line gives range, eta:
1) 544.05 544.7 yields 1.126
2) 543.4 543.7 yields 1.032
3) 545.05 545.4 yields 1.080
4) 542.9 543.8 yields 1.052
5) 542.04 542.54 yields 1.109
